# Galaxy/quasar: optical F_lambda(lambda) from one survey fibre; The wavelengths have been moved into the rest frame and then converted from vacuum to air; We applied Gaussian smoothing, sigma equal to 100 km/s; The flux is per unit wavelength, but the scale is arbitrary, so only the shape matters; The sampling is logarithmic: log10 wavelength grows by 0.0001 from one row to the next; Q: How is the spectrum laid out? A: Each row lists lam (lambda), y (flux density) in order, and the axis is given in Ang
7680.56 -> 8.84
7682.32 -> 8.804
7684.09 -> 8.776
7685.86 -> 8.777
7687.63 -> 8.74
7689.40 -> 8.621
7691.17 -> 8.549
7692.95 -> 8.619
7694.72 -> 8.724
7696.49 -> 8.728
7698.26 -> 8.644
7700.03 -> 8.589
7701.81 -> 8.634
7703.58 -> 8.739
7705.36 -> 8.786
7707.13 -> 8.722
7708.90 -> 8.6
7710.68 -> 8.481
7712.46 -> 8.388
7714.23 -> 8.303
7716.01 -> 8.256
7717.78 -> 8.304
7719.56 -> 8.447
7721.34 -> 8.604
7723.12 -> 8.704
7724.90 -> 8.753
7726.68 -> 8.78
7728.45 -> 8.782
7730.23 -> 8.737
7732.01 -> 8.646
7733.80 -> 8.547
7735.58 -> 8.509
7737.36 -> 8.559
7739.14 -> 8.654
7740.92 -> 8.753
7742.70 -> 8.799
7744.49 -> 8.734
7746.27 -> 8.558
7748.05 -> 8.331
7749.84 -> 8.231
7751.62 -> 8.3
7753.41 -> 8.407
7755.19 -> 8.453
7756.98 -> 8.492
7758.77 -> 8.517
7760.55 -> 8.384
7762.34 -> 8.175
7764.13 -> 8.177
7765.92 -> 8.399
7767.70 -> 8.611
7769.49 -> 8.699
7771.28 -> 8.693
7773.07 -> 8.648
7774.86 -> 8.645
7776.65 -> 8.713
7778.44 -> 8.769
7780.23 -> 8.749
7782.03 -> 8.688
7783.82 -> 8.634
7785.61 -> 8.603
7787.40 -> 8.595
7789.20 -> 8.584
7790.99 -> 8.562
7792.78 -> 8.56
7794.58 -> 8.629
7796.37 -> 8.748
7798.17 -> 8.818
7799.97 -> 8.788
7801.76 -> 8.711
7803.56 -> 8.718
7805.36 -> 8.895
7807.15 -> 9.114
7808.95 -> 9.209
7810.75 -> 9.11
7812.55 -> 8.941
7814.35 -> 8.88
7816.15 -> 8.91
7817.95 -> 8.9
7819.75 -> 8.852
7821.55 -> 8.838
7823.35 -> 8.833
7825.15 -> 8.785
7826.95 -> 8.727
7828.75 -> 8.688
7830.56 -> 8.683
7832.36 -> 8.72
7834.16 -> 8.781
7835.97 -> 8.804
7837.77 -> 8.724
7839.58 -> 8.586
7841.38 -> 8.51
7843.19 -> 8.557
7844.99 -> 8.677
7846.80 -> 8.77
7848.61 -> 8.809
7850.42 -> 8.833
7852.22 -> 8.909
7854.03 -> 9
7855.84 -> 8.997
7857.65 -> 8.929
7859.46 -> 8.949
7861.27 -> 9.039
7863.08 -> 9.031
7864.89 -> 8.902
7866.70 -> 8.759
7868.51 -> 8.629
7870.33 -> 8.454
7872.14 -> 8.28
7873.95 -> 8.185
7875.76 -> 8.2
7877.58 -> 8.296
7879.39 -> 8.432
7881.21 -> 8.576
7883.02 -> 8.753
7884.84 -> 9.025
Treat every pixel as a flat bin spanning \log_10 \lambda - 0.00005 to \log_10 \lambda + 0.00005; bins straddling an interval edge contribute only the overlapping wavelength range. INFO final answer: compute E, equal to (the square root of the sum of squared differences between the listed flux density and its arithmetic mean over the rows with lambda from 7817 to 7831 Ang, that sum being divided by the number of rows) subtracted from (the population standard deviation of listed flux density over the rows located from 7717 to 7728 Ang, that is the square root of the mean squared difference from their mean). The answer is 0.10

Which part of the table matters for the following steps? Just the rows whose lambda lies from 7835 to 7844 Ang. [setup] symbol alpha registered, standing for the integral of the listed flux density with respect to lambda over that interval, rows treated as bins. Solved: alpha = 77.7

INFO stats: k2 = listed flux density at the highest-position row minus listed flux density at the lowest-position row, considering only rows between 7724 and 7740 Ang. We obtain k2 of -0.1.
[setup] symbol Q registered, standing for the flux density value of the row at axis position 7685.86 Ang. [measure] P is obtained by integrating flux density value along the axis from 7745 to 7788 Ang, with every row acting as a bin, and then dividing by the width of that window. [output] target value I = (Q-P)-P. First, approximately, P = 8.52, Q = 8.777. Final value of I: -8.27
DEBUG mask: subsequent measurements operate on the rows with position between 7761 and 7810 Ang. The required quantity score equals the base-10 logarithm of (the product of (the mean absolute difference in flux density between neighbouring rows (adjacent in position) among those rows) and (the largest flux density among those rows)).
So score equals -0.202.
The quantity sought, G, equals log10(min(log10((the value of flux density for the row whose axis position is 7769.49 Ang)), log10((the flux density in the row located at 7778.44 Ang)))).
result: -0.027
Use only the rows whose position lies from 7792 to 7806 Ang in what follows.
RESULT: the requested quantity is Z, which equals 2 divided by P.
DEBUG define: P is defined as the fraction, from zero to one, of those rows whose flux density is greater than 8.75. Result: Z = 5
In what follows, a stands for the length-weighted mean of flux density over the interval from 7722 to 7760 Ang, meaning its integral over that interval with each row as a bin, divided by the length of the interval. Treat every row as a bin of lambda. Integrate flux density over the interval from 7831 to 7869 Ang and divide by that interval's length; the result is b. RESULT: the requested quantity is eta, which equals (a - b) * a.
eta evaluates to -1.9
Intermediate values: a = 8.58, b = 8.81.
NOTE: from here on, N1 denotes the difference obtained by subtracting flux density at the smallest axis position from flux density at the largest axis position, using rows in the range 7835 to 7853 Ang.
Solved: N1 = 0.1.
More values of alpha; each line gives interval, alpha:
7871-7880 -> 74.6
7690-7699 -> 77.8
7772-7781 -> 78.4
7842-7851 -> 78.4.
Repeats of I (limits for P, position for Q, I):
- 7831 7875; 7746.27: -8.93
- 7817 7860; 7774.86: -8.93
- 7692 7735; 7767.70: -8.59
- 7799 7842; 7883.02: -8.89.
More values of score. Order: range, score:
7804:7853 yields -0.217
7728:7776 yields -0.102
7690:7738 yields -0.194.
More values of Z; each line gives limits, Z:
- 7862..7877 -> 5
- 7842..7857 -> 3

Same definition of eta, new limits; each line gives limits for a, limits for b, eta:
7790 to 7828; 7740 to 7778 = 2.8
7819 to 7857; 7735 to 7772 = 2.4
